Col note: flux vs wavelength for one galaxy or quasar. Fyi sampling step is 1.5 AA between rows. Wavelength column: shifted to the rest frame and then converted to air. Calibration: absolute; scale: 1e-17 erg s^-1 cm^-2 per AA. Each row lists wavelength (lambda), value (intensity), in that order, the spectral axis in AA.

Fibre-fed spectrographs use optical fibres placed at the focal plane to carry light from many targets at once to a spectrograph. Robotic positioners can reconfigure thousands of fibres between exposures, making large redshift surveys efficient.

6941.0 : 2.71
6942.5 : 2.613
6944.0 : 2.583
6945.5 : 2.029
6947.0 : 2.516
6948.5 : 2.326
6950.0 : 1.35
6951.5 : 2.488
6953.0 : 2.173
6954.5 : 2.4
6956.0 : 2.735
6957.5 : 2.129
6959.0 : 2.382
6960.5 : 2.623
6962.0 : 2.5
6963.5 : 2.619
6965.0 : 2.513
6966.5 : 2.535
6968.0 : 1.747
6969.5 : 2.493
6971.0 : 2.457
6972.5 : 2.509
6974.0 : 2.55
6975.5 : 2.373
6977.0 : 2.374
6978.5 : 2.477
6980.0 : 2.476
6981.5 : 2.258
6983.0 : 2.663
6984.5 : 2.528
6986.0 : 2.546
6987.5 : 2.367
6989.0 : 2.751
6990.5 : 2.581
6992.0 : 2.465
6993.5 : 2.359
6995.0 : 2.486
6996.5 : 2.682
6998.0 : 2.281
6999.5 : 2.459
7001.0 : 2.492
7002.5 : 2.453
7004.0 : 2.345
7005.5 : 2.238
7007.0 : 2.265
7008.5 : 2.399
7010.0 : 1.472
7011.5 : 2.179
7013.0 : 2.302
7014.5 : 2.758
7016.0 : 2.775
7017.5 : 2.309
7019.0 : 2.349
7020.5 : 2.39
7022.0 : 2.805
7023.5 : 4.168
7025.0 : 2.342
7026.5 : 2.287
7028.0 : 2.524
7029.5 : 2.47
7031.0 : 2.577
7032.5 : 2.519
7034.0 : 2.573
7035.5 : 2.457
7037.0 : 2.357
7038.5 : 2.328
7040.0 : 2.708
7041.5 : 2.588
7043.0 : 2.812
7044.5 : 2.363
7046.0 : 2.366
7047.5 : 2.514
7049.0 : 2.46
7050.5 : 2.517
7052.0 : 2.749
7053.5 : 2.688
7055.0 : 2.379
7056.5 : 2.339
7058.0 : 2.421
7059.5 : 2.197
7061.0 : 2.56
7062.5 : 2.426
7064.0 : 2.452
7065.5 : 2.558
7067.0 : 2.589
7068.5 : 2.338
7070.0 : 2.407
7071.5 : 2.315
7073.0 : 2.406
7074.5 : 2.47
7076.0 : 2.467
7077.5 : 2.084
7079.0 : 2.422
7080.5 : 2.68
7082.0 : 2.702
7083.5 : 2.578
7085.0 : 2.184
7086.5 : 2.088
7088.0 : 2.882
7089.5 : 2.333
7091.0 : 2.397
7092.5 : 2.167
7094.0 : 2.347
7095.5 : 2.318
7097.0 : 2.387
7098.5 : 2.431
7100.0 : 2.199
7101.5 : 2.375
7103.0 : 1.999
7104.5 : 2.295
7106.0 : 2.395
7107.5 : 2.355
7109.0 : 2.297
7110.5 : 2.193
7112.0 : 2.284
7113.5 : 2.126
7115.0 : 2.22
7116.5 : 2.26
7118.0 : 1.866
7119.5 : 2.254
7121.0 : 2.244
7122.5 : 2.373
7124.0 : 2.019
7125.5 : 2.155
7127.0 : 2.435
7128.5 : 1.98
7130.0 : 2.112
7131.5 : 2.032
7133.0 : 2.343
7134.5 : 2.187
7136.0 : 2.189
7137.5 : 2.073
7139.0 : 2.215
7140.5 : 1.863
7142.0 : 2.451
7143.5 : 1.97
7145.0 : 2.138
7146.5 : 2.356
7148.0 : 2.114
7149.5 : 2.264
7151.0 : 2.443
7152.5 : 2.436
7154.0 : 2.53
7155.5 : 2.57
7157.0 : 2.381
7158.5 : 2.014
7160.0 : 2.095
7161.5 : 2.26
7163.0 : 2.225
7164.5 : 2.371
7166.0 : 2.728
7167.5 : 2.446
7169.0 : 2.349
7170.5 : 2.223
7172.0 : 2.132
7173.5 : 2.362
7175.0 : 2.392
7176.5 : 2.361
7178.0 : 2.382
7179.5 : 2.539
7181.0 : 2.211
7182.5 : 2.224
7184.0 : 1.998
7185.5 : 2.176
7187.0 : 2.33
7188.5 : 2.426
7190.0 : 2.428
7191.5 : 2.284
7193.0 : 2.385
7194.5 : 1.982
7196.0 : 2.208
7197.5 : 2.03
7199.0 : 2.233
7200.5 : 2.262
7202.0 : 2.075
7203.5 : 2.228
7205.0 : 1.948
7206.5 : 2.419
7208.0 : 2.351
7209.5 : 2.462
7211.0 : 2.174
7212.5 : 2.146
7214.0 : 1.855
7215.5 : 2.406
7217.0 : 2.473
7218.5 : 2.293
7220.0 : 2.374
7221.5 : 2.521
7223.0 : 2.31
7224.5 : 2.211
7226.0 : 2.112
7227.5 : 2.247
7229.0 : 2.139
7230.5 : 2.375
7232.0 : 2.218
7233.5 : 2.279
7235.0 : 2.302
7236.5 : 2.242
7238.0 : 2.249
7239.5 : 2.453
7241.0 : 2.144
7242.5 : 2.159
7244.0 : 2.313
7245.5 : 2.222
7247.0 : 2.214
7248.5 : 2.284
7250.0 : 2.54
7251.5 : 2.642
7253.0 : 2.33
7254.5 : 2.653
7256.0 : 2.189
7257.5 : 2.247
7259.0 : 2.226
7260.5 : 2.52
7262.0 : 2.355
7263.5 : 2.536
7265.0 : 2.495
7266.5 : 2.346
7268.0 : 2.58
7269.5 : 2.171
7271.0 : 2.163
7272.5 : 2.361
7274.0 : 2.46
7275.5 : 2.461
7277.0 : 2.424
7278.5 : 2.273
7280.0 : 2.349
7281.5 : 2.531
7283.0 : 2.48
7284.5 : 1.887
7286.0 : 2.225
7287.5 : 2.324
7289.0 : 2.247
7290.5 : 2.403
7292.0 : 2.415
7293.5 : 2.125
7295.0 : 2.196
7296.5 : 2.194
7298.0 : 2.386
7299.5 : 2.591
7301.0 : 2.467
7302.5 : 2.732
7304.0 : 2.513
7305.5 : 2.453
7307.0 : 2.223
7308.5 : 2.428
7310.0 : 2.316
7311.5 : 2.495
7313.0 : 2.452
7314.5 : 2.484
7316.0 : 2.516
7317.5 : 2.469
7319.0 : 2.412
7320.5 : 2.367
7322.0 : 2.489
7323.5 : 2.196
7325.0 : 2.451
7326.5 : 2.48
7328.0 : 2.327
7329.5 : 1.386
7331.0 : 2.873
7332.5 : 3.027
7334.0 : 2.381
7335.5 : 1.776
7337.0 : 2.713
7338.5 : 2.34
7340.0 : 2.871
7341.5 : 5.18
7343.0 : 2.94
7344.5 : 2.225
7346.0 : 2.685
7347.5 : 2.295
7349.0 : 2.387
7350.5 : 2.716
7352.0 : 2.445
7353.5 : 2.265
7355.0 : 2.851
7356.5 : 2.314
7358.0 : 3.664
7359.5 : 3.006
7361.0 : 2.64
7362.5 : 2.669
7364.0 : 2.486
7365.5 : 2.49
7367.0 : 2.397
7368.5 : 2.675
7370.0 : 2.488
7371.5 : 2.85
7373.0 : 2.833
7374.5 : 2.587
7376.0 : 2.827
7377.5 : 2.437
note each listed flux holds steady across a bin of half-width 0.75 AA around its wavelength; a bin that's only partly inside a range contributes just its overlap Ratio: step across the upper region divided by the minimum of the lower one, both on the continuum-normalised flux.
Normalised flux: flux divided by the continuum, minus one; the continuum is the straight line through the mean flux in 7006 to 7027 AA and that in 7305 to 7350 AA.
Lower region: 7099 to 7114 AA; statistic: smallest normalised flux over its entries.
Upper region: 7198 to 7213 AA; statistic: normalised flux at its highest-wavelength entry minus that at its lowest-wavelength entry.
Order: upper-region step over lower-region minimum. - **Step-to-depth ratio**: 0.2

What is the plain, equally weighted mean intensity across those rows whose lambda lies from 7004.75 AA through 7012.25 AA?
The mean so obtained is 2.1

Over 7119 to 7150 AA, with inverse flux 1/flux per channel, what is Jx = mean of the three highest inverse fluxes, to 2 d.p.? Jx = 0.52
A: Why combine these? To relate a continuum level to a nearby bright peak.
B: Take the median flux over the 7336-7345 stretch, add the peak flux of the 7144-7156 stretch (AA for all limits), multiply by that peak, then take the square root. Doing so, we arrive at 3.71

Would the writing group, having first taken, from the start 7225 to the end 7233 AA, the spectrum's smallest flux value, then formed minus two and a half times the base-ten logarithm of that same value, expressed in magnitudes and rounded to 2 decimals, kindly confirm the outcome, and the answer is -0.81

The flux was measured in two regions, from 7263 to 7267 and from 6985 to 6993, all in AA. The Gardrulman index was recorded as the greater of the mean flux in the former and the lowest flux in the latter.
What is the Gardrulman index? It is 2.46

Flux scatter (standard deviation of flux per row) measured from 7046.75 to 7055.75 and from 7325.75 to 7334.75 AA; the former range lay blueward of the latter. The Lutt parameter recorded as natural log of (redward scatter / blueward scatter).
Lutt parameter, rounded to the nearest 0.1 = 1.4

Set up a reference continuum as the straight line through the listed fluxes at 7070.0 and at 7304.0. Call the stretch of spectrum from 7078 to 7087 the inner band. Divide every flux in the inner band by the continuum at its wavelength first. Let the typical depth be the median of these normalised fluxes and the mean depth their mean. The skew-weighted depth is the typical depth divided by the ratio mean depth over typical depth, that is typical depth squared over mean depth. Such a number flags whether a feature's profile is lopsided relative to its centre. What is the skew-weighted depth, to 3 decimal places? 1.061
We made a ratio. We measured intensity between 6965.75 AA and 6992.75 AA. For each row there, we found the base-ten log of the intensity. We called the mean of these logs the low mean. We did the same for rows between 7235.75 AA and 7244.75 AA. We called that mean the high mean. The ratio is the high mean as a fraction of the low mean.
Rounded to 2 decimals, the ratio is 0.91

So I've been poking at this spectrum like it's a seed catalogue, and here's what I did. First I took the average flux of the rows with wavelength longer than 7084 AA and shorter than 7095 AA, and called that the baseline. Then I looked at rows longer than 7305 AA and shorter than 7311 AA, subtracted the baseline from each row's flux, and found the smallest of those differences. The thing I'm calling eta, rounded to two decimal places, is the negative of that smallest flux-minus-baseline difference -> 0.12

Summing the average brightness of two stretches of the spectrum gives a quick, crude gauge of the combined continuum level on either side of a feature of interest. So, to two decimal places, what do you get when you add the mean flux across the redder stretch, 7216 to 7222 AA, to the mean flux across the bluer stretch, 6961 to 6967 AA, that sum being 4.96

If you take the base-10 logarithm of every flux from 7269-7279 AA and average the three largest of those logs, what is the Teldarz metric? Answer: 0.389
